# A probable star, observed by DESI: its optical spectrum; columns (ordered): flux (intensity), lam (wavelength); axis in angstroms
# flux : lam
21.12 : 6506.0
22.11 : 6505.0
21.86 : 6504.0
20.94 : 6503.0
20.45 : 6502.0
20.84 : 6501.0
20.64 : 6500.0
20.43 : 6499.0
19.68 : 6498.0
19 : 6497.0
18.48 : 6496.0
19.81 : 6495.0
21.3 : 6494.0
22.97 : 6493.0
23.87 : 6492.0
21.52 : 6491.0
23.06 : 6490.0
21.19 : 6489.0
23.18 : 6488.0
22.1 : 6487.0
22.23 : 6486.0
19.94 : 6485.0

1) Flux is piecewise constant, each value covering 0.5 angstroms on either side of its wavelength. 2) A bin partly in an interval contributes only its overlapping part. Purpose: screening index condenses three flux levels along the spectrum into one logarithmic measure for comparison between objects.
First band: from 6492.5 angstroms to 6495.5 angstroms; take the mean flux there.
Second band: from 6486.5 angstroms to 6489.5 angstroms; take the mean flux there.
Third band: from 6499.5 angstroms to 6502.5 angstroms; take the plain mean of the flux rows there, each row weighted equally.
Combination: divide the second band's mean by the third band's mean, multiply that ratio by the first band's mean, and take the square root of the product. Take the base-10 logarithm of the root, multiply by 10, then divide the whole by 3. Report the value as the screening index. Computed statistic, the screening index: 2.27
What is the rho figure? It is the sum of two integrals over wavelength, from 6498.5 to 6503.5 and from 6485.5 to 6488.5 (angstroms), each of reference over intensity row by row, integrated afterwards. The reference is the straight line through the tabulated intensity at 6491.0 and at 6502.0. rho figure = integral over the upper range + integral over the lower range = 8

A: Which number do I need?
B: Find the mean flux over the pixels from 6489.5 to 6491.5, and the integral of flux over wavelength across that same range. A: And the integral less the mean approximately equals 22.29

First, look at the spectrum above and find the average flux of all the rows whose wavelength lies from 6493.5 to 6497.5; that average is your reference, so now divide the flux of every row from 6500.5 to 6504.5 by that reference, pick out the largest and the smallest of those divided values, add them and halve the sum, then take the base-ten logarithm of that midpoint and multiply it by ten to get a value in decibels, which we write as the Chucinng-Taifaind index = 0.32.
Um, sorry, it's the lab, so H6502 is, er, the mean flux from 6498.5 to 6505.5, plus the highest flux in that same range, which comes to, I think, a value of 43.1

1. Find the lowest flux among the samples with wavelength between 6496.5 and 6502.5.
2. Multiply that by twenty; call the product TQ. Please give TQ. 380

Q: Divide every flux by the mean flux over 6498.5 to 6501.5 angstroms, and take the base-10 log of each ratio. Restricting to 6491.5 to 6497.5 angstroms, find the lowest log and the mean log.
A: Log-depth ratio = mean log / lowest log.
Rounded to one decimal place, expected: -0.1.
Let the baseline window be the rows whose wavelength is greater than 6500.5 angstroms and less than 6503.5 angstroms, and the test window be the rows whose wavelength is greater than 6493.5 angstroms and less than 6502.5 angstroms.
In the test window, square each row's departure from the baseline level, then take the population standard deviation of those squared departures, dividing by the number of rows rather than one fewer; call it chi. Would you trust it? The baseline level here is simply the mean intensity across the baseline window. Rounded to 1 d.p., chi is 1.7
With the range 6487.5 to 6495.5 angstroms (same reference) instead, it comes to 3.3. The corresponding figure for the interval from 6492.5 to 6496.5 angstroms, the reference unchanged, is 2.2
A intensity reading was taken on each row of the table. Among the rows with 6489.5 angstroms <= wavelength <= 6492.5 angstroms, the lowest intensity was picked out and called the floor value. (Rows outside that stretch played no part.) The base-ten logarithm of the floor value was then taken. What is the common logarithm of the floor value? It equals 1.33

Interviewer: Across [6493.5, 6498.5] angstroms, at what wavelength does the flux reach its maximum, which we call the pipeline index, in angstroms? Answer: 6494.0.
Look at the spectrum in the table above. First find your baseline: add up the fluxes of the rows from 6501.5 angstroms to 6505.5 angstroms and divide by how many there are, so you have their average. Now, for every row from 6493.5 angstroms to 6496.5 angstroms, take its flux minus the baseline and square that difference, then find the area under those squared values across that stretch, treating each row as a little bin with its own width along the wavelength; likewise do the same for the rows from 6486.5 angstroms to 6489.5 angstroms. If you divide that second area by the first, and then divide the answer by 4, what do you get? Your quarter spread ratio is 0.1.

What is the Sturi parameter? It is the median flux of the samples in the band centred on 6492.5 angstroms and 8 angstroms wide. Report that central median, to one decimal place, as 21.4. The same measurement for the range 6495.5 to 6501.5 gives 20.1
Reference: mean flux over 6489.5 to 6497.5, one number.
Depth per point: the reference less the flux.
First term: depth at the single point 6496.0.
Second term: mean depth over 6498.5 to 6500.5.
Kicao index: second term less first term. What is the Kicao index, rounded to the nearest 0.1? -2.1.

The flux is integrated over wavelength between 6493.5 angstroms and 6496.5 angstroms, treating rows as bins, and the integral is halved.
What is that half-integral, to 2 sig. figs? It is 30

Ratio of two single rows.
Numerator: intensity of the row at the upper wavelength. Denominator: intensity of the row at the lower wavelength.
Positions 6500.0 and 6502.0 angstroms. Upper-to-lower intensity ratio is 0.99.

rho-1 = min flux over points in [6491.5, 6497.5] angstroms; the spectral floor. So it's 18.48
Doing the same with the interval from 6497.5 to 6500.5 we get 19.68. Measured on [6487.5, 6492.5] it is 21.19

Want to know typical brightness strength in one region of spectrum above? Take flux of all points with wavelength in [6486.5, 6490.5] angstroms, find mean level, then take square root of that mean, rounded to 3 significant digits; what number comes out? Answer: 4.73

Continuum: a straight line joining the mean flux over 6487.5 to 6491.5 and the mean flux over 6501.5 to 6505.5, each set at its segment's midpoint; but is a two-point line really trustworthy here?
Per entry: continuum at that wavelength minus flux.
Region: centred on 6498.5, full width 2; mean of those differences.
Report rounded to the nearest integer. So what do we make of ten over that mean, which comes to 6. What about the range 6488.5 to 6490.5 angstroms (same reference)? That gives 89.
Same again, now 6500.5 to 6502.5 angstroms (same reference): 12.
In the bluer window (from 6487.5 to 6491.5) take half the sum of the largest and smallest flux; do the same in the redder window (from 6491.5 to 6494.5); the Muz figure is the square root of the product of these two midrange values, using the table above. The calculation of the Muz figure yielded 22.4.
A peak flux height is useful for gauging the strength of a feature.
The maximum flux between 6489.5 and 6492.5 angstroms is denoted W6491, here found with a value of 23.87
